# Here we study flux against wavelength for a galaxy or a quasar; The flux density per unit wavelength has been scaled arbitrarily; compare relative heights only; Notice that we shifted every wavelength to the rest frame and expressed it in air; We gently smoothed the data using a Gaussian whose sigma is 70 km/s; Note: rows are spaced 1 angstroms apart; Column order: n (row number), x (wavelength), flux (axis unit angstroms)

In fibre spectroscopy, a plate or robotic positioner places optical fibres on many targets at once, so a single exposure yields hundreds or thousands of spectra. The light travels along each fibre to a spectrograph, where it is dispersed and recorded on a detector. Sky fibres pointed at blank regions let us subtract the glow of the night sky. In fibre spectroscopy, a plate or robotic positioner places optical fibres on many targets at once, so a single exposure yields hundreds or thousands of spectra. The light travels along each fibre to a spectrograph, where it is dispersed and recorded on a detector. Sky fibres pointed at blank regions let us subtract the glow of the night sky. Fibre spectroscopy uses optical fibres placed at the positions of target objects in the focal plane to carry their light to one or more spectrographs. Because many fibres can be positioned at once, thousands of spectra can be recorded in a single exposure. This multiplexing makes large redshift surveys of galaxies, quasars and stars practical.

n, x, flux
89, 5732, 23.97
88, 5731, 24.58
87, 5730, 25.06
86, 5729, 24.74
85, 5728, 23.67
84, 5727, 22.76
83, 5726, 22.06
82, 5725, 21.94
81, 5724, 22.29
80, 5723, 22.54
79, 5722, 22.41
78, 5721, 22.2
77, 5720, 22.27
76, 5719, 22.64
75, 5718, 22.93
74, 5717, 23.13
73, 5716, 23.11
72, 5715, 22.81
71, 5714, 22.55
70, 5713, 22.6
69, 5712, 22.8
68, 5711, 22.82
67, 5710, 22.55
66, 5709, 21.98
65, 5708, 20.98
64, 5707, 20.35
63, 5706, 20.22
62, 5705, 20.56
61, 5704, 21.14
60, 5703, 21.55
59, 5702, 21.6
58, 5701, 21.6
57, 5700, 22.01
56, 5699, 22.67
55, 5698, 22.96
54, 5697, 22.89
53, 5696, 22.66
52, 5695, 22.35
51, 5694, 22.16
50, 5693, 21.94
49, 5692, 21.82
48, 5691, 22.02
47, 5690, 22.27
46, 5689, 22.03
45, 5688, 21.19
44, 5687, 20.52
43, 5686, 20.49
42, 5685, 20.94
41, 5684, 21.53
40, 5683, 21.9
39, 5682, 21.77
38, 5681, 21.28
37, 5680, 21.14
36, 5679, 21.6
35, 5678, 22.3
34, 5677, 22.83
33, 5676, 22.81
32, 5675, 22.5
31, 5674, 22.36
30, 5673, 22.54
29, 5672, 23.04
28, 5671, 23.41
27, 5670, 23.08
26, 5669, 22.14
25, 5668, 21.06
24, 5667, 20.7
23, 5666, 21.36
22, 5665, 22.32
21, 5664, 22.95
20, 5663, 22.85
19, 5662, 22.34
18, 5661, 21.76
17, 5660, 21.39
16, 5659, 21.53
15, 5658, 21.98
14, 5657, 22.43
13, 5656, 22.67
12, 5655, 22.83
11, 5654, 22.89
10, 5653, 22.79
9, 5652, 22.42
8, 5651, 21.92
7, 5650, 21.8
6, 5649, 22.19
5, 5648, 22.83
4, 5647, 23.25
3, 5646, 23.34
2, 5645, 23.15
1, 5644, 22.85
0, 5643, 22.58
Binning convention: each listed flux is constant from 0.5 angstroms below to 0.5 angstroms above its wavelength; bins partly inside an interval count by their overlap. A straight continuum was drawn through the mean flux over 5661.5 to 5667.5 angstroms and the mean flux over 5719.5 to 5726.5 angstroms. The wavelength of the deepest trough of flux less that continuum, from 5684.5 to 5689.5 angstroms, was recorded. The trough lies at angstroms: 5686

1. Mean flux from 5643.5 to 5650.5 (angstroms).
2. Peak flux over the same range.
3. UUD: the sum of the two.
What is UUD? 46.1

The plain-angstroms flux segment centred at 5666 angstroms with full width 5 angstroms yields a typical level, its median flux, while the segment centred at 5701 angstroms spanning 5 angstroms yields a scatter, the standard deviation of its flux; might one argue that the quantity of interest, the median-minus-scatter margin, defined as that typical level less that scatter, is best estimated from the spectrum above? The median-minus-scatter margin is 20.9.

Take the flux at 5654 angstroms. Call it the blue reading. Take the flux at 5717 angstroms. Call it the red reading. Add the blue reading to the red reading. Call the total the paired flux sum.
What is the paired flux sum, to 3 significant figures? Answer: 46.0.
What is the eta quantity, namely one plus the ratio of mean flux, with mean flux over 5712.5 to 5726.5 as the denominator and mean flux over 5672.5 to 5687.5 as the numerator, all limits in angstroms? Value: 1.97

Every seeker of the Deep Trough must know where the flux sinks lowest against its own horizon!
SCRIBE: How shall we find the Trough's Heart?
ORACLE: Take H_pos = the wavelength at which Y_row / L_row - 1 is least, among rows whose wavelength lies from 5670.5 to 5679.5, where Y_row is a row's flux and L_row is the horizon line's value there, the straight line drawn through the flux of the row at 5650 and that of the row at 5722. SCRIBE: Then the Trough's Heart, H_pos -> 5679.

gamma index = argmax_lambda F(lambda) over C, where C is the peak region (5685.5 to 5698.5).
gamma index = 5698 angstroms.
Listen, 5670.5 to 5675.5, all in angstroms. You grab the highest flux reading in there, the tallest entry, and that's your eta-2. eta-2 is 23.41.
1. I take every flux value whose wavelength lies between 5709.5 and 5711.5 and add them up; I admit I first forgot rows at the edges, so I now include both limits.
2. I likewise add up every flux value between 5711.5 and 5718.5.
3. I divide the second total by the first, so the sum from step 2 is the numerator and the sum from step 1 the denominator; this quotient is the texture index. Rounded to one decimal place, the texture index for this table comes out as 3.5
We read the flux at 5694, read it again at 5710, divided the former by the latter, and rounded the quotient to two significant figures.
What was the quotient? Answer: 0.98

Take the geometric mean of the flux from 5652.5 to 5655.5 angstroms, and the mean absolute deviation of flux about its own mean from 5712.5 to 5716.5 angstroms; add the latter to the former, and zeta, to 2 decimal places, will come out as 23.03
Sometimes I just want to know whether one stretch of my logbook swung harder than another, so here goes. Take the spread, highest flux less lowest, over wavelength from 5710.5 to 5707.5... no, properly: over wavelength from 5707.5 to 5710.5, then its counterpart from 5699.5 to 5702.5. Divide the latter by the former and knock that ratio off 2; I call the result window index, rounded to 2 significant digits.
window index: 1.7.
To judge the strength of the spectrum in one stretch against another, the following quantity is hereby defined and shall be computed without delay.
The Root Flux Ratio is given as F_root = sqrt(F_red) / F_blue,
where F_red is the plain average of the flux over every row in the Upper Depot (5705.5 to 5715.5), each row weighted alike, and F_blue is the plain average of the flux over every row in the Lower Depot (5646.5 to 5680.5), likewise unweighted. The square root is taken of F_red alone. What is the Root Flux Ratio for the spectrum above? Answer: 0.210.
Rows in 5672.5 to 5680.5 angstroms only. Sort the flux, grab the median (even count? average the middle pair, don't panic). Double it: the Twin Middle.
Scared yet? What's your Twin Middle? 44.9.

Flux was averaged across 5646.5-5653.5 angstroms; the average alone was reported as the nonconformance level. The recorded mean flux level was 22.5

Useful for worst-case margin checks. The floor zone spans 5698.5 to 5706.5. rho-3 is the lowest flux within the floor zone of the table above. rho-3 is 20.22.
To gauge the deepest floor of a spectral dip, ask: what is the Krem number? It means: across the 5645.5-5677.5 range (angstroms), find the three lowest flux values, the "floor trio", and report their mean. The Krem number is 21.04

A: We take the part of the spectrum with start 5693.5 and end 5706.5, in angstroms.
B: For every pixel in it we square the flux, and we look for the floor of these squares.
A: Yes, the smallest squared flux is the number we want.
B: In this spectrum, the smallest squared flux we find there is 409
